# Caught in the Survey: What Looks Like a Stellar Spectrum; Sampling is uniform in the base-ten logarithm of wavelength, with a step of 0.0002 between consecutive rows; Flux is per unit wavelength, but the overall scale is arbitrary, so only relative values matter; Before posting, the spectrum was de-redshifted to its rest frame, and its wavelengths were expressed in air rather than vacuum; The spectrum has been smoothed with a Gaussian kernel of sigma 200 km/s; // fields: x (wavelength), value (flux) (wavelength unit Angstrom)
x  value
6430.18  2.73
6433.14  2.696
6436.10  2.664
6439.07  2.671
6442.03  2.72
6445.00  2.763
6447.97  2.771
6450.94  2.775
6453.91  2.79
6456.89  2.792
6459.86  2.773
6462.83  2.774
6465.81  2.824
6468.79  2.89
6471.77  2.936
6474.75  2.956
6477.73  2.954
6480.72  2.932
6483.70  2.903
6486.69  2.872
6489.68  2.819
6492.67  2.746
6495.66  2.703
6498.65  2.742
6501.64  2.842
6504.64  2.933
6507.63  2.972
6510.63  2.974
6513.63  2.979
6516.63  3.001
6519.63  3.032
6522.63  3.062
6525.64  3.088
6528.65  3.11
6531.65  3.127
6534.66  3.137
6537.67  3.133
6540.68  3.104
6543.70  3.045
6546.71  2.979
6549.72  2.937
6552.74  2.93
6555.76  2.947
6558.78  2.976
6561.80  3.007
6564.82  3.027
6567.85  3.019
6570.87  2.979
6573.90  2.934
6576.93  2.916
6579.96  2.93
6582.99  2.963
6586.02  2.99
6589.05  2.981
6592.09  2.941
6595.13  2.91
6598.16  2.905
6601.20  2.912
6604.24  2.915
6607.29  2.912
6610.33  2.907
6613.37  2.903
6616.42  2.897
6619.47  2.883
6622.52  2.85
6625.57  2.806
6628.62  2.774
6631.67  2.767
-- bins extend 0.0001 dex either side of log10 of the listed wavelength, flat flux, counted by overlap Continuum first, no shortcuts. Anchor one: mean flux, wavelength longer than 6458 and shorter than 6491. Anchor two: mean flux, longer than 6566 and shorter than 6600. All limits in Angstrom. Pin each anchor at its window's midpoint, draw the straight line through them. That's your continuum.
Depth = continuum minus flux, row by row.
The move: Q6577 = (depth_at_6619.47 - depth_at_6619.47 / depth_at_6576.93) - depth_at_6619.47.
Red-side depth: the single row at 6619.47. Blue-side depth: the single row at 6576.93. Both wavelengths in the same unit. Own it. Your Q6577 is -3.0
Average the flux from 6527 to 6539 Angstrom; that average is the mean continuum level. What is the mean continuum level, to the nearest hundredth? 3.13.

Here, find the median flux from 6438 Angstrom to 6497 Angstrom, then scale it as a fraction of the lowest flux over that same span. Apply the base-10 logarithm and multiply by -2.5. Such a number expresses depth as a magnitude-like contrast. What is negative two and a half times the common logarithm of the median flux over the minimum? -0.048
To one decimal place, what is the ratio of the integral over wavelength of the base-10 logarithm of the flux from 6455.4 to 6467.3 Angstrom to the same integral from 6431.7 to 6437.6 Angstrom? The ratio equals 2.1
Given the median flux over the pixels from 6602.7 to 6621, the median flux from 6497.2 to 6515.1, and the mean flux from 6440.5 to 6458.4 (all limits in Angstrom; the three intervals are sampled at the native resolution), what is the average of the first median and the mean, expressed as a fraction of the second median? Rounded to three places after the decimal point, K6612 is 0.961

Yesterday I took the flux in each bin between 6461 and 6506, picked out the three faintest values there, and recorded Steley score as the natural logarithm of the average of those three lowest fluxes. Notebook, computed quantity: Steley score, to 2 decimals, 1.00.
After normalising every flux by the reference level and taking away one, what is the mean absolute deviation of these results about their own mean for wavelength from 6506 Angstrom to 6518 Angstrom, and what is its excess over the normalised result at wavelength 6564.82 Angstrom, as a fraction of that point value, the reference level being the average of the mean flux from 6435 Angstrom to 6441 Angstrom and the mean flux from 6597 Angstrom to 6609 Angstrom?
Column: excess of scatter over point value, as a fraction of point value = -0.96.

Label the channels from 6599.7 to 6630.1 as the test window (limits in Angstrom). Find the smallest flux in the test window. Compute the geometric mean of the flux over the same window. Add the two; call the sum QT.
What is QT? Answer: 5.65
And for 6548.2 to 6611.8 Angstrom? 5.85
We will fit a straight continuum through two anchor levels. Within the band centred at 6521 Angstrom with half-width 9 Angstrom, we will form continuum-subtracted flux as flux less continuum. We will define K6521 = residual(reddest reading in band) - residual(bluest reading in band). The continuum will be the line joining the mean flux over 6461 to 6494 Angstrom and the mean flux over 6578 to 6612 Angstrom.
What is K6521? 0.12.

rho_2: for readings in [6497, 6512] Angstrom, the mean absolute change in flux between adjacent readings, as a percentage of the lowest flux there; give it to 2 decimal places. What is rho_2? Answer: 2.12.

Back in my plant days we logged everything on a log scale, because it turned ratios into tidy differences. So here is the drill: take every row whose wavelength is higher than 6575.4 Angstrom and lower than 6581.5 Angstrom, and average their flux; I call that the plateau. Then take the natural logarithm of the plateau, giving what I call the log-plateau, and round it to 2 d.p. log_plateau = 1.07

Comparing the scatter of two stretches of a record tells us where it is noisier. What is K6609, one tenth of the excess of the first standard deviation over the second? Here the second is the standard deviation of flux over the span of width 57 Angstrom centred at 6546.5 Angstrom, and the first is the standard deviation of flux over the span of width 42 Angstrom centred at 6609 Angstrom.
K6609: -0.0019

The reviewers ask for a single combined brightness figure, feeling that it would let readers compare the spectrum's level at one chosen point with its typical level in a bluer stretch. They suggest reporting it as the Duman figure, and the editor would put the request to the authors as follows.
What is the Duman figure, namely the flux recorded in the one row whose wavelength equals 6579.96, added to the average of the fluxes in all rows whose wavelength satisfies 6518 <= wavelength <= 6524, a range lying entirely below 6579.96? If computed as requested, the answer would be 6.0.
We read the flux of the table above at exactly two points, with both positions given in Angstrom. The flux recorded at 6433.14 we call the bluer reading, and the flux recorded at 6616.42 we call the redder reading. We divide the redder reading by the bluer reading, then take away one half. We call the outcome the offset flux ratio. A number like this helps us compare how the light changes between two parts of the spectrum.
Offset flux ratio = 0.575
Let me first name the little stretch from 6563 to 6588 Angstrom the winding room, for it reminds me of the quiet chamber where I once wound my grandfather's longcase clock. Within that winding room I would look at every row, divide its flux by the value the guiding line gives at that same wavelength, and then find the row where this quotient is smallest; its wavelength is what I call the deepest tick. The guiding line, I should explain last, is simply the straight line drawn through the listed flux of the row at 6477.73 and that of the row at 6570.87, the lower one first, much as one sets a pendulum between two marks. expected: 6576.93 Angstrom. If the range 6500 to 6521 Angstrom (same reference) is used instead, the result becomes 6501.64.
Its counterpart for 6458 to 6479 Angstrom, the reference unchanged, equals 6459.86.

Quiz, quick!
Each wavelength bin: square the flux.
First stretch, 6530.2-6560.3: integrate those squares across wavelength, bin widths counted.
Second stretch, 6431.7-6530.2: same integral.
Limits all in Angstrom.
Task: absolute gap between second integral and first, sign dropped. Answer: 532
